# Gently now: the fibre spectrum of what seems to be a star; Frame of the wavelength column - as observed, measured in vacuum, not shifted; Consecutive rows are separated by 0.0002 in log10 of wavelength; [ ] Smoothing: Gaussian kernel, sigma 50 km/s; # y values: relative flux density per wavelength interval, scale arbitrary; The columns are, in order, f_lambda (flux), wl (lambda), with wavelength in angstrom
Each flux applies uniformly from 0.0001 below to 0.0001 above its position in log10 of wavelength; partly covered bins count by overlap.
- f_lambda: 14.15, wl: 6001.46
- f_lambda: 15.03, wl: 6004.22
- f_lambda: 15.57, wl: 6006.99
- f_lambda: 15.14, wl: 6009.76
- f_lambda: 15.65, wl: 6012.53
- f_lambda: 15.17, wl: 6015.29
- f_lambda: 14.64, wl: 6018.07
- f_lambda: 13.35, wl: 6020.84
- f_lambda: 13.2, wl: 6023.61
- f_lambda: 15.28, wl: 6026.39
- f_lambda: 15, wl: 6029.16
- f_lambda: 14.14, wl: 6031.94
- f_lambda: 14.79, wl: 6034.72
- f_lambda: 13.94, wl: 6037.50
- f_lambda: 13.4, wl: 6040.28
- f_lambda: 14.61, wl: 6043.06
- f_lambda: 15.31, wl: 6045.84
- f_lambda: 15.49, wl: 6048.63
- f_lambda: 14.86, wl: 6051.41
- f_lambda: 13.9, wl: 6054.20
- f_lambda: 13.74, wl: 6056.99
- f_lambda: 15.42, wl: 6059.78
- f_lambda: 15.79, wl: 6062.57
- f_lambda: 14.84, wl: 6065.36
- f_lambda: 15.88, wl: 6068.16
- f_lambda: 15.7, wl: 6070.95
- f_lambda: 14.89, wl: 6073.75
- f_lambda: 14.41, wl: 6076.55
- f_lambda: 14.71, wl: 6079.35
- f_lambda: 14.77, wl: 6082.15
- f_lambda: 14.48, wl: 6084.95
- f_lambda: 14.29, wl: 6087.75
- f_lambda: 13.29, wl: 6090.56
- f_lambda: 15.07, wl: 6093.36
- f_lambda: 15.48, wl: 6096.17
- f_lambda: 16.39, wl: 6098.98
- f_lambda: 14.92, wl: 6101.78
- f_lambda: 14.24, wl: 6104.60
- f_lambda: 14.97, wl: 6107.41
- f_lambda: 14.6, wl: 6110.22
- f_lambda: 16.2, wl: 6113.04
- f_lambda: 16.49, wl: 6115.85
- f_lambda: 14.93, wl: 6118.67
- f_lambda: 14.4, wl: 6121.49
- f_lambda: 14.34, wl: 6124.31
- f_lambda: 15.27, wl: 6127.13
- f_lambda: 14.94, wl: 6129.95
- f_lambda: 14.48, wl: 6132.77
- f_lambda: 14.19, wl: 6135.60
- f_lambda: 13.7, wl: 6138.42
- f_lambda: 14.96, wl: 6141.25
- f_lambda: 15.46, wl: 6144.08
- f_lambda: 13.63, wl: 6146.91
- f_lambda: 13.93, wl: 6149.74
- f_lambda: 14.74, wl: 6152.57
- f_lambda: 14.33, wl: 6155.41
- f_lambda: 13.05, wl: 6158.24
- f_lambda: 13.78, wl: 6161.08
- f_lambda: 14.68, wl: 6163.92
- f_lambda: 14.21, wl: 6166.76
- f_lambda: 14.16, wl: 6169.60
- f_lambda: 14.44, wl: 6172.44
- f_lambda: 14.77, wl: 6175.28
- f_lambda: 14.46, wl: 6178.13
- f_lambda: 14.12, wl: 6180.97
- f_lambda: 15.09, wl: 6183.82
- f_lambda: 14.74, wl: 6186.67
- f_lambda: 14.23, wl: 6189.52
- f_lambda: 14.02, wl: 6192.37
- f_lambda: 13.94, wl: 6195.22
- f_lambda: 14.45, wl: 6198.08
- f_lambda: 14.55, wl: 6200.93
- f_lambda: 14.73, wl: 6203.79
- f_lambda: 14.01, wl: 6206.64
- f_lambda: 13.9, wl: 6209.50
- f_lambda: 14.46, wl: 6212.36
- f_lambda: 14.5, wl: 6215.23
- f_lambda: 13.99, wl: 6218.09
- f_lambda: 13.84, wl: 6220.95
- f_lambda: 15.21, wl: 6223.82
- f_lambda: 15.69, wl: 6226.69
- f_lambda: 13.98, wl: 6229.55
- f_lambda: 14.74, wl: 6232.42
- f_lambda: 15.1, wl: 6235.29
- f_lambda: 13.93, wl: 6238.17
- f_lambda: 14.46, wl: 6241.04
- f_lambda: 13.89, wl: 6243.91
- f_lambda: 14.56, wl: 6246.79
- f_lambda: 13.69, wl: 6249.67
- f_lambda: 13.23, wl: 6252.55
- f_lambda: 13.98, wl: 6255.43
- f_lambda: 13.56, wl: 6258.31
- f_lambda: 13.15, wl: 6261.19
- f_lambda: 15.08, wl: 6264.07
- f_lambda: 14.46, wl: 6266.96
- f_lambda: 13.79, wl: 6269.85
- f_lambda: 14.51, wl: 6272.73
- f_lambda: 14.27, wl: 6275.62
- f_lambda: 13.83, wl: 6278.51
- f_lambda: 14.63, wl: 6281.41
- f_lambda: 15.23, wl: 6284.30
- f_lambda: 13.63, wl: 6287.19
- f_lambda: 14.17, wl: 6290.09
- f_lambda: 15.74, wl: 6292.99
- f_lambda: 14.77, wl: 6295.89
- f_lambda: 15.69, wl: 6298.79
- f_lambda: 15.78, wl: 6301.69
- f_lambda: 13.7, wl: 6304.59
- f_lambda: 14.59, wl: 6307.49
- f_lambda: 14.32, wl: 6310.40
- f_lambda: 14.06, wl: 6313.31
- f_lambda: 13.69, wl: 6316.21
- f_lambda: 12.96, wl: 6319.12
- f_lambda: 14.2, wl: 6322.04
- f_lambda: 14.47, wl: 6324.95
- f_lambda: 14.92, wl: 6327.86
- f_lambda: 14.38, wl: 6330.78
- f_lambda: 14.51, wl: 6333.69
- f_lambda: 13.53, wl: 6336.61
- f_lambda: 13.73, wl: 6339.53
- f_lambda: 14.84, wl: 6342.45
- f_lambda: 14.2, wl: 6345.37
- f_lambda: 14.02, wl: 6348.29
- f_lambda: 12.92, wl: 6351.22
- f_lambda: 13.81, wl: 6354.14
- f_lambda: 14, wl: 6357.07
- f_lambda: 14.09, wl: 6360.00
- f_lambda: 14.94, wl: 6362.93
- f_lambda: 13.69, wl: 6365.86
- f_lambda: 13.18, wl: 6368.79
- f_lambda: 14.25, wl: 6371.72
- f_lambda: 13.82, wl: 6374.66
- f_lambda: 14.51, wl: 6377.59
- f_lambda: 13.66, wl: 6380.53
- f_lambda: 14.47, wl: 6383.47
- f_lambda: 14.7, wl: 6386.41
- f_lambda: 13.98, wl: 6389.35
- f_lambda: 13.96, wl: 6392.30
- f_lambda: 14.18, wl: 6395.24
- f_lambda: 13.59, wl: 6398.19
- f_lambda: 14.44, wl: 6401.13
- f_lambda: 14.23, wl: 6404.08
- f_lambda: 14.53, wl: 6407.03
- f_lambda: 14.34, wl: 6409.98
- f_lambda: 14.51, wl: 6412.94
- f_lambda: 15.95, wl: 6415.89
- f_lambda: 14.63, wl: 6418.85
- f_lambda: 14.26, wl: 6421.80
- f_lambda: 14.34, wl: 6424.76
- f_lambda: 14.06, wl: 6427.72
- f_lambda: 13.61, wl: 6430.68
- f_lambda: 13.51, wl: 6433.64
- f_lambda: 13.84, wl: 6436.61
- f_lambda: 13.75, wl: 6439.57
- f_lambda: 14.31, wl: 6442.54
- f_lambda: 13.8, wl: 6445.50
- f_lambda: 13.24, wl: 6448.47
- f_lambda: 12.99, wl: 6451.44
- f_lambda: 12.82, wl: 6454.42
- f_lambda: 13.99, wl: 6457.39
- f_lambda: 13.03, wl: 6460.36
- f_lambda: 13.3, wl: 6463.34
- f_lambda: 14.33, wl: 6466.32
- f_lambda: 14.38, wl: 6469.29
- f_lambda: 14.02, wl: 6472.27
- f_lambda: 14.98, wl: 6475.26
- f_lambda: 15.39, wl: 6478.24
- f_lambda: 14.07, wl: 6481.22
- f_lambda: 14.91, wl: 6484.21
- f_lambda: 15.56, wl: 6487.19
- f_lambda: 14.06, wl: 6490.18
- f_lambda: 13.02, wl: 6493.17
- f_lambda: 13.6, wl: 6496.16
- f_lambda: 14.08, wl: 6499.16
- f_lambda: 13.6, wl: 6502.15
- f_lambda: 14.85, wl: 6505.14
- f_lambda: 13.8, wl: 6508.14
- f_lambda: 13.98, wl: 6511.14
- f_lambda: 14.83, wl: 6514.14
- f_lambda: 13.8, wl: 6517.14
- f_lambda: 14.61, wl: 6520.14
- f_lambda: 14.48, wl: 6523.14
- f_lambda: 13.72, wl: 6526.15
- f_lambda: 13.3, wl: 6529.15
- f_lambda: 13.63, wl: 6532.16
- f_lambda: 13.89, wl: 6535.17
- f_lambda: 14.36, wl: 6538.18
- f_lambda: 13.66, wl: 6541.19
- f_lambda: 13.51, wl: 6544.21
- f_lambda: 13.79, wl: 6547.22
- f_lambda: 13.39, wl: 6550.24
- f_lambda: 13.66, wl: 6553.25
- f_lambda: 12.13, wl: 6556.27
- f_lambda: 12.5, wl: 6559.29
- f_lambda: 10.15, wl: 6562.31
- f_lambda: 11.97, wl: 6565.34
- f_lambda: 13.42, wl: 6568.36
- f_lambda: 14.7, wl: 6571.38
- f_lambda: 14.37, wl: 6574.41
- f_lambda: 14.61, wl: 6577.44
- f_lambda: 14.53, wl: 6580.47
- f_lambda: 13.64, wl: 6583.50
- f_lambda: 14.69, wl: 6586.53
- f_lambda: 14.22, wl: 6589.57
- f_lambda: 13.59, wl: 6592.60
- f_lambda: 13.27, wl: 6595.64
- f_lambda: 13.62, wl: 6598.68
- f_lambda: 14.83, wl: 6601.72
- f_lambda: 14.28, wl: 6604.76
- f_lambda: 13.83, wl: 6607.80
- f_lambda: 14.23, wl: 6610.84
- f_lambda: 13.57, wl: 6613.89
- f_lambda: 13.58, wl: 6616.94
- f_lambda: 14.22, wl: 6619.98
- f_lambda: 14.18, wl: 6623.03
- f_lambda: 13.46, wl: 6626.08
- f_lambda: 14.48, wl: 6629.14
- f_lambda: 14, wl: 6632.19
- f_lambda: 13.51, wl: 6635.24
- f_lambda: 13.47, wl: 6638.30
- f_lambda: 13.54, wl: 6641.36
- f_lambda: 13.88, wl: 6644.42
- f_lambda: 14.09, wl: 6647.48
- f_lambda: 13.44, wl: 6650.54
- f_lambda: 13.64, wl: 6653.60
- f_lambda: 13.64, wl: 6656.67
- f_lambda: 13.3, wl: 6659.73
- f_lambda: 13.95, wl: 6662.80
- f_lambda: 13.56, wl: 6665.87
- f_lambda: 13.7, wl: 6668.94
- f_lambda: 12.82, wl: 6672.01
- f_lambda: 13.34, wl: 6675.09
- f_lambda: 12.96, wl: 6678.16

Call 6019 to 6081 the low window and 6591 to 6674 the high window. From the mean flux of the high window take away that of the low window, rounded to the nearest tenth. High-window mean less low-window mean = -0.9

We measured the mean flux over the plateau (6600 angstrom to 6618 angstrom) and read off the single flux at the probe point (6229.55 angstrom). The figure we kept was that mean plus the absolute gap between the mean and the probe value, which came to 14.1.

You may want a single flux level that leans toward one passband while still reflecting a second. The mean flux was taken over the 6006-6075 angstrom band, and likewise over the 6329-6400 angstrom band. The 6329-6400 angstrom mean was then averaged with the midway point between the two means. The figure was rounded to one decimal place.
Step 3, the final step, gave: 14.2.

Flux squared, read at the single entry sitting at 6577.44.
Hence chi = 213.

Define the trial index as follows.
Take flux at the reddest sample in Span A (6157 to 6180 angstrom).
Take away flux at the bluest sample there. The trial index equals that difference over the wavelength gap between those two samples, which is 0.071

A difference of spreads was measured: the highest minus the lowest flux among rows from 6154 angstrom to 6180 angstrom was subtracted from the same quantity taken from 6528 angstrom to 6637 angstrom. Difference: 3.0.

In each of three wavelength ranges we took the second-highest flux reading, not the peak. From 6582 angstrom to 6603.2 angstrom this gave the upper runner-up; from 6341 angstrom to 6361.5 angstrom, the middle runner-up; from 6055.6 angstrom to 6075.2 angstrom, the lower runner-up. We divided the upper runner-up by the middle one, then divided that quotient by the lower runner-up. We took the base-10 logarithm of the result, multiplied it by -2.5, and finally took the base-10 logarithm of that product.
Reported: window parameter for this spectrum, 0.471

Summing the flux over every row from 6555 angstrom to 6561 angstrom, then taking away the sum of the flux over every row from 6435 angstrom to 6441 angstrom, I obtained -3.0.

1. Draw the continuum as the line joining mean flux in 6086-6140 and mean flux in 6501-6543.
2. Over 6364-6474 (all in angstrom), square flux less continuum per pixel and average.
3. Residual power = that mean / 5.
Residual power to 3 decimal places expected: 0.077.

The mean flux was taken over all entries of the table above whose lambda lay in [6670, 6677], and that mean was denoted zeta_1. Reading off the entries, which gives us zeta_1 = 13.1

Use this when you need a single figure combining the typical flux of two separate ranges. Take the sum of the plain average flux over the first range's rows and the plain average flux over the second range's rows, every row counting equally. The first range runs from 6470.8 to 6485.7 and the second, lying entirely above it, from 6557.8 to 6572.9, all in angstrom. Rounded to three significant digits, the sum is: 27.2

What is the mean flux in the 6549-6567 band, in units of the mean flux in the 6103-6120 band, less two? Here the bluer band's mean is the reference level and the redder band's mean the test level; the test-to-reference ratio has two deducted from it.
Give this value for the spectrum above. -1.19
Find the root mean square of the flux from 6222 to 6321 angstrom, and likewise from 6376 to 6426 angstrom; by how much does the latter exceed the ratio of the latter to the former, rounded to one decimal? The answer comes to 13.4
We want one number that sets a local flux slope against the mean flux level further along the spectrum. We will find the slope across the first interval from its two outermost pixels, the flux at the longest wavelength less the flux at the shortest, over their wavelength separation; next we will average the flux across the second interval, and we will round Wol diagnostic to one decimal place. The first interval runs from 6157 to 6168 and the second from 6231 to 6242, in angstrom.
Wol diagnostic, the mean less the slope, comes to 14.4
